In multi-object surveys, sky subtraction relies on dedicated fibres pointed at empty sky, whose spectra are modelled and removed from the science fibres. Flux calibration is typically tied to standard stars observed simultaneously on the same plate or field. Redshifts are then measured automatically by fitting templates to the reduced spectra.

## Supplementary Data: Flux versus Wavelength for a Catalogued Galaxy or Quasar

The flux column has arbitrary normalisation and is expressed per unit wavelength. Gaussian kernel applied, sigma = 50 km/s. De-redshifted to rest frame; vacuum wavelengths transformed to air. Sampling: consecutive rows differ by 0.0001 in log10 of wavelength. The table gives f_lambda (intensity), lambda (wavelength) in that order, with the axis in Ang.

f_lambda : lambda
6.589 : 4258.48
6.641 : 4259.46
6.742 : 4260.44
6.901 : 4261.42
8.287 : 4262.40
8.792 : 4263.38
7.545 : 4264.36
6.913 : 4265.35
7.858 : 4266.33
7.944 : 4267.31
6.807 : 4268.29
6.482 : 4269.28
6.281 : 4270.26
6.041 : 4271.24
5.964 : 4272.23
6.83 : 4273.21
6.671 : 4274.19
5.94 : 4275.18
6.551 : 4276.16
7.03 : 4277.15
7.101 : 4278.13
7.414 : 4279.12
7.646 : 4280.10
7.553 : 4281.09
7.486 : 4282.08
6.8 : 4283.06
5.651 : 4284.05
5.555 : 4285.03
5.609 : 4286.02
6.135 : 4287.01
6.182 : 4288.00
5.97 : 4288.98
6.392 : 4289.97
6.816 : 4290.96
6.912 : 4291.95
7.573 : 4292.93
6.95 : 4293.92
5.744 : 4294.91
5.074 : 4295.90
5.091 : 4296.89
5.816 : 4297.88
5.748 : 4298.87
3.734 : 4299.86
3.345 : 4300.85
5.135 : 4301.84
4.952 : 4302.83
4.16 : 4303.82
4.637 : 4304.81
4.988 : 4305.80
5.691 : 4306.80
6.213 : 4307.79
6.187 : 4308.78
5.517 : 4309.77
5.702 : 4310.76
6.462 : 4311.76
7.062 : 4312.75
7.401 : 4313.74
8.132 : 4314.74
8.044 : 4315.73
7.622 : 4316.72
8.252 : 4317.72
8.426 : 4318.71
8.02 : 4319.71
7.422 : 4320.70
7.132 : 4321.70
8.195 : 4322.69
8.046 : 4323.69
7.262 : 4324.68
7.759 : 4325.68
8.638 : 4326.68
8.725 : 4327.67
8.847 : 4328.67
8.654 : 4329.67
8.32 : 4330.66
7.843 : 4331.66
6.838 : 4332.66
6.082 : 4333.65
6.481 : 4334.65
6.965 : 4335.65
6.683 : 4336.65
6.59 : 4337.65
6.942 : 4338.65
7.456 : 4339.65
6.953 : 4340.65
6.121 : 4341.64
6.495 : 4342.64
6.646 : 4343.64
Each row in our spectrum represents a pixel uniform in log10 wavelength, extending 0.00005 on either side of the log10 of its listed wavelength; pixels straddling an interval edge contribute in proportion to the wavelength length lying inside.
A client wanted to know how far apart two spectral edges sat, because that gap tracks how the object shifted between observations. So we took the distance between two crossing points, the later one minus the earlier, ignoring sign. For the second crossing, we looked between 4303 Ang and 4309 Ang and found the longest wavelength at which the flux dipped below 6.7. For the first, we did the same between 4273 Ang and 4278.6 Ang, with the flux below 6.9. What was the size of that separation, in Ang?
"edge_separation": 32.6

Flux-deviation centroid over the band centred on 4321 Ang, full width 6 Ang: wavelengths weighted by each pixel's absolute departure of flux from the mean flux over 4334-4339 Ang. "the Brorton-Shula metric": 4321.1 Ang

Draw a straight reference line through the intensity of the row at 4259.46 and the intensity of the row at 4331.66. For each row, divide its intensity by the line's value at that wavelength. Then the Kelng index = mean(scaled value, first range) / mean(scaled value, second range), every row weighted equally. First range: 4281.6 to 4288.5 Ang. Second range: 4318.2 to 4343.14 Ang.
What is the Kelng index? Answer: 0.92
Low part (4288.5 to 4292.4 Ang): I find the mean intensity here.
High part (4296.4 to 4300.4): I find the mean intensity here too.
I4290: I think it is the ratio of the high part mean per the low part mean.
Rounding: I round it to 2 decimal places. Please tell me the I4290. 0.78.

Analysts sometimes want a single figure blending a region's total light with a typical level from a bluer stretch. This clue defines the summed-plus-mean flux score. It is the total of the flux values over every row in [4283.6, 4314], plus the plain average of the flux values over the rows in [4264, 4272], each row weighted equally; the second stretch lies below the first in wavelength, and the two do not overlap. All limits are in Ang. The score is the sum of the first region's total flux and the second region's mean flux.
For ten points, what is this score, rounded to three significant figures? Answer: 185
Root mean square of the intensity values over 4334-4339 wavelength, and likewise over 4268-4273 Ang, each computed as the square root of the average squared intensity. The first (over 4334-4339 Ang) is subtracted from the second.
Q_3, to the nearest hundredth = -0.41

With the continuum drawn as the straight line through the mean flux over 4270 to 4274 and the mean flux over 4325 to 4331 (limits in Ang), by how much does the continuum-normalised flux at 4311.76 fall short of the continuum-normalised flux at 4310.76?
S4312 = -0.09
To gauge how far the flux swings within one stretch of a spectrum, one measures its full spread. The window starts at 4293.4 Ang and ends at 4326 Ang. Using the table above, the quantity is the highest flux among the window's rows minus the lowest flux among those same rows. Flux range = 5.1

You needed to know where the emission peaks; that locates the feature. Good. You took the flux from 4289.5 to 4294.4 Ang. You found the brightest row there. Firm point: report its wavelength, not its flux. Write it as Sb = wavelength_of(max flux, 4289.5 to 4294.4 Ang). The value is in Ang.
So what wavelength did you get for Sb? 4292.93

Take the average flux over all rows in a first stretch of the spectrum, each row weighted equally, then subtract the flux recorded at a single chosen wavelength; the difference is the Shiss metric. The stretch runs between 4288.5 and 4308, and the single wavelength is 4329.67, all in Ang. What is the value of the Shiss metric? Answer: -3.1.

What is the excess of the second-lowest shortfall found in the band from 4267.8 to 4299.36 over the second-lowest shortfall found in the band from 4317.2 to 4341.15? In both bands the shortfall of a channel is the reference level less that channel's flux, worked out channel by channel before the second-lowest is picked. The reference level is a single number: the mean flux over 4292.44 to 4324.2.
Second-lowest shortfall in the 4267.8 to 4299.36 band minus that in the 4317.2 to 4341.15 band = 1.2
